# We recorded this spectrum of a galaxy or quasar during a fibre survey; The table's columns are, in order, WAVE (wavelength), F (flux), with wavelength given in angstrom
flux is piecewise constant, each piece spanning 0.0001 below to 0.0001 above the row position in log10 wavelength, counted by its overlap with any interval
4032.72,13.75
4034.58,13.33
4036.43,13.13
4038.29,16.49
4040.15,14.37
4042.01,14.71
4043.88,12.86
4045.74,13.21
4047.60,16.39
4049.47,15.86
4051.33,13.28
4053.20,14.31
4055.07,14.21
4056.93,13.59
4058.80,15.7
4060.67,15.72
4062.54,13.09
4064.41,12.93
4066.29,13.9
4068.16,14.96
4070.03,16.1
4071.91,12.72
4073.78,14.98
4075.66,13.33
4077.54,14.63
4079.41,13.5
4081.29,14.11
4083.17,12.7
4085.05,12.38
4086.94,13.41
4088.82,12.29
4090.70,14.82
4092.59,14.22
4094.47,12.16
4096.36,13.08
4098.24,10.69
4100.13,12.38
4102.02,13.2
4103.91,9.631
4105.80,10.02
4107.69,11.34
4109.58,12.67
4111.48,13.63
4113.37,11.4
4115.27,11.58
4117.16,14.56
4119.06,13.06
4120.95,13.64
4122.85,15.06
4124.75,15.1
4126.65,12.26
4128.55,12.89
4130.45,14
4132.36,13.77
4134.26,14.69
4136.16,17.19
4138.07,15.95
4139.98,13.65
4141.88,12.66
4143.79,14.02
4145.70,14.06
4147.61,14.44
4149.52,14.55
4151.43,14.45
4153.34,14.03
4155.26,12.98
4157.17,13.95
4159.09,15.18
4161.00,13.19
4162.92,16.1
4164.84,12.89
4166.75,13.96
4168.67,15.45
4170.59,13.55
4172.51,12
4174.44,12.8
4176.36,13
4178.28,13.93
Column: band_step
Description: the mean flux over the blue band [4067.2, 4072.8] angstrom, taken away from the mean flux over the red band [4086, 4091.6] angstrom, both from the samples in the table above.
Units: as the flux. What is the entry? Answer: -1.1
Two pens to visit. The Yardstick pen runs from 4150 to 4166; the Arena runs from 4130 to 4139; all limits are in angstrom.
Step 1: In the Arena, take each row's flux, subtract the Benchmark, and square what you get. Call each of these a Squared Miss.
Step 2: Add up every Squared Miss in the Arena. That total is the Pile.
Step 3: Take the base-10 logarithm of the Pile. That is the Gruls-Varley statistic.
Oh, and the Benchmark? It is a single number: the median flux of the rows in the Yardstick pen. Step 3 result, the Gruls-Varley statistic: 1.2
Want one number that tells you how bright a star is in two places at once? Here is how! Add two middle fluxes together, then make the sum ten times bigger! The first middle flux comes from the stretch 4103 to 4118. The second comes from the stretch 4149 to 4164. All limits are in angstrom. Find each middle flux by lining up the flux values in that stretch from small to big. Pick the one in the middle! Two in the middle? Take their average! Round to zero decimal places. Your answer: 257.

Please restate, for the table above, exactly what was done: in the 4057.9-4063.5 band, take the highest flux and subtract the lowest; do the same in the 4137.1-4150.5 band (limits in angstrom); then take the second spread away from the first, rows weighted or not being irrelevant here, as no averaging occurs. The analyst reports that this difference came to -0.7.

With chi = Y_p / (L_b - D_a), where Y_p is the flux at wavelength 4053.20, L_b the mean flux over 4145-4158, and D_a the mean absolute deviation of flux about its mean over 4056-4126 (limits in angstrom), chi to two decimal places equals 1.11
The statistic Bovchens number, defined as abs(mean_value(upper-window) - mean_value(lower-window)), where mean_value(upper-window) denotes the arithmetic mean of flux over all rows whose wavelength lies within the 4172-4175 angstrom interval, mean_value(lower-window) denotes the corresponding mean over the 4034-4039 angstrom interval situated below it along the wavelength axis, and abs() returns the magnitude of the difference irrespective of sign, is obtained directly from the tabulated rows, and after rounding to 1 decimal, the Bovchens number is 1.9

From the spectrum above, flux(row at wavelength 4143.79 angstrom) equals 14.02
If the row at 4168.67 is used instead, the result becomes 15.45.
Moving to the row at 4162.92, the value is 16.1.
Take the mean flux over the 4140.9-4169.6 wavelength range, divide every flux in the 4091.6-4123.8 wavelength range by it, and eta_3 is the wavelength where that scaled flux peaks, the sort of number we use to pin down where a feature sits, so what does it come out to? 4122.85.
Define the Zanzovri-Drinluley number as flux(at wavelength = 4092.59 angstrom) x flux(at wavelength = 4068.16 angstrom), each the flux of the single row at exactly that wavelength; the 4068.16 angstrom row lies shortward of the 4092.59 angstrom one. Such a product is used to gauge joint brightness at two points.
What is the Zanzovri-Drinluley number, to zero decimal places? 213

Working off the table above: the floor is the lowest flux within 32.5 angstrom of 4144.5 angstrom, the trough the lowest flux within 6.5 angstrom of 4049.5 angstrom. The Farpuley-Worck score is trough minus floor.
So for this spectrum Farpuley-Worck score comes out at 1.5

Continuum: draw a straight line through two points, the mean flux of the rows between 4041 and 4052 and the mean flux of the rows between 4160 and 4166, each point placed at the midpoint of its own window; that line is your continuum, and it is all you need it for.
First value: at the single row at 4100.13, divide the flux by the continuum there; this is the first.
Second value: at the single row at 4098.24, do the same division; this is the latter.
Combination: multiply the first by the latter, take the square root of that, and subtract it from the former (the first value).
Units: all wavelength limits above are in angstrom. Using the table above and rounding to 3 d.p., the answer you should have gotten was 0.062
